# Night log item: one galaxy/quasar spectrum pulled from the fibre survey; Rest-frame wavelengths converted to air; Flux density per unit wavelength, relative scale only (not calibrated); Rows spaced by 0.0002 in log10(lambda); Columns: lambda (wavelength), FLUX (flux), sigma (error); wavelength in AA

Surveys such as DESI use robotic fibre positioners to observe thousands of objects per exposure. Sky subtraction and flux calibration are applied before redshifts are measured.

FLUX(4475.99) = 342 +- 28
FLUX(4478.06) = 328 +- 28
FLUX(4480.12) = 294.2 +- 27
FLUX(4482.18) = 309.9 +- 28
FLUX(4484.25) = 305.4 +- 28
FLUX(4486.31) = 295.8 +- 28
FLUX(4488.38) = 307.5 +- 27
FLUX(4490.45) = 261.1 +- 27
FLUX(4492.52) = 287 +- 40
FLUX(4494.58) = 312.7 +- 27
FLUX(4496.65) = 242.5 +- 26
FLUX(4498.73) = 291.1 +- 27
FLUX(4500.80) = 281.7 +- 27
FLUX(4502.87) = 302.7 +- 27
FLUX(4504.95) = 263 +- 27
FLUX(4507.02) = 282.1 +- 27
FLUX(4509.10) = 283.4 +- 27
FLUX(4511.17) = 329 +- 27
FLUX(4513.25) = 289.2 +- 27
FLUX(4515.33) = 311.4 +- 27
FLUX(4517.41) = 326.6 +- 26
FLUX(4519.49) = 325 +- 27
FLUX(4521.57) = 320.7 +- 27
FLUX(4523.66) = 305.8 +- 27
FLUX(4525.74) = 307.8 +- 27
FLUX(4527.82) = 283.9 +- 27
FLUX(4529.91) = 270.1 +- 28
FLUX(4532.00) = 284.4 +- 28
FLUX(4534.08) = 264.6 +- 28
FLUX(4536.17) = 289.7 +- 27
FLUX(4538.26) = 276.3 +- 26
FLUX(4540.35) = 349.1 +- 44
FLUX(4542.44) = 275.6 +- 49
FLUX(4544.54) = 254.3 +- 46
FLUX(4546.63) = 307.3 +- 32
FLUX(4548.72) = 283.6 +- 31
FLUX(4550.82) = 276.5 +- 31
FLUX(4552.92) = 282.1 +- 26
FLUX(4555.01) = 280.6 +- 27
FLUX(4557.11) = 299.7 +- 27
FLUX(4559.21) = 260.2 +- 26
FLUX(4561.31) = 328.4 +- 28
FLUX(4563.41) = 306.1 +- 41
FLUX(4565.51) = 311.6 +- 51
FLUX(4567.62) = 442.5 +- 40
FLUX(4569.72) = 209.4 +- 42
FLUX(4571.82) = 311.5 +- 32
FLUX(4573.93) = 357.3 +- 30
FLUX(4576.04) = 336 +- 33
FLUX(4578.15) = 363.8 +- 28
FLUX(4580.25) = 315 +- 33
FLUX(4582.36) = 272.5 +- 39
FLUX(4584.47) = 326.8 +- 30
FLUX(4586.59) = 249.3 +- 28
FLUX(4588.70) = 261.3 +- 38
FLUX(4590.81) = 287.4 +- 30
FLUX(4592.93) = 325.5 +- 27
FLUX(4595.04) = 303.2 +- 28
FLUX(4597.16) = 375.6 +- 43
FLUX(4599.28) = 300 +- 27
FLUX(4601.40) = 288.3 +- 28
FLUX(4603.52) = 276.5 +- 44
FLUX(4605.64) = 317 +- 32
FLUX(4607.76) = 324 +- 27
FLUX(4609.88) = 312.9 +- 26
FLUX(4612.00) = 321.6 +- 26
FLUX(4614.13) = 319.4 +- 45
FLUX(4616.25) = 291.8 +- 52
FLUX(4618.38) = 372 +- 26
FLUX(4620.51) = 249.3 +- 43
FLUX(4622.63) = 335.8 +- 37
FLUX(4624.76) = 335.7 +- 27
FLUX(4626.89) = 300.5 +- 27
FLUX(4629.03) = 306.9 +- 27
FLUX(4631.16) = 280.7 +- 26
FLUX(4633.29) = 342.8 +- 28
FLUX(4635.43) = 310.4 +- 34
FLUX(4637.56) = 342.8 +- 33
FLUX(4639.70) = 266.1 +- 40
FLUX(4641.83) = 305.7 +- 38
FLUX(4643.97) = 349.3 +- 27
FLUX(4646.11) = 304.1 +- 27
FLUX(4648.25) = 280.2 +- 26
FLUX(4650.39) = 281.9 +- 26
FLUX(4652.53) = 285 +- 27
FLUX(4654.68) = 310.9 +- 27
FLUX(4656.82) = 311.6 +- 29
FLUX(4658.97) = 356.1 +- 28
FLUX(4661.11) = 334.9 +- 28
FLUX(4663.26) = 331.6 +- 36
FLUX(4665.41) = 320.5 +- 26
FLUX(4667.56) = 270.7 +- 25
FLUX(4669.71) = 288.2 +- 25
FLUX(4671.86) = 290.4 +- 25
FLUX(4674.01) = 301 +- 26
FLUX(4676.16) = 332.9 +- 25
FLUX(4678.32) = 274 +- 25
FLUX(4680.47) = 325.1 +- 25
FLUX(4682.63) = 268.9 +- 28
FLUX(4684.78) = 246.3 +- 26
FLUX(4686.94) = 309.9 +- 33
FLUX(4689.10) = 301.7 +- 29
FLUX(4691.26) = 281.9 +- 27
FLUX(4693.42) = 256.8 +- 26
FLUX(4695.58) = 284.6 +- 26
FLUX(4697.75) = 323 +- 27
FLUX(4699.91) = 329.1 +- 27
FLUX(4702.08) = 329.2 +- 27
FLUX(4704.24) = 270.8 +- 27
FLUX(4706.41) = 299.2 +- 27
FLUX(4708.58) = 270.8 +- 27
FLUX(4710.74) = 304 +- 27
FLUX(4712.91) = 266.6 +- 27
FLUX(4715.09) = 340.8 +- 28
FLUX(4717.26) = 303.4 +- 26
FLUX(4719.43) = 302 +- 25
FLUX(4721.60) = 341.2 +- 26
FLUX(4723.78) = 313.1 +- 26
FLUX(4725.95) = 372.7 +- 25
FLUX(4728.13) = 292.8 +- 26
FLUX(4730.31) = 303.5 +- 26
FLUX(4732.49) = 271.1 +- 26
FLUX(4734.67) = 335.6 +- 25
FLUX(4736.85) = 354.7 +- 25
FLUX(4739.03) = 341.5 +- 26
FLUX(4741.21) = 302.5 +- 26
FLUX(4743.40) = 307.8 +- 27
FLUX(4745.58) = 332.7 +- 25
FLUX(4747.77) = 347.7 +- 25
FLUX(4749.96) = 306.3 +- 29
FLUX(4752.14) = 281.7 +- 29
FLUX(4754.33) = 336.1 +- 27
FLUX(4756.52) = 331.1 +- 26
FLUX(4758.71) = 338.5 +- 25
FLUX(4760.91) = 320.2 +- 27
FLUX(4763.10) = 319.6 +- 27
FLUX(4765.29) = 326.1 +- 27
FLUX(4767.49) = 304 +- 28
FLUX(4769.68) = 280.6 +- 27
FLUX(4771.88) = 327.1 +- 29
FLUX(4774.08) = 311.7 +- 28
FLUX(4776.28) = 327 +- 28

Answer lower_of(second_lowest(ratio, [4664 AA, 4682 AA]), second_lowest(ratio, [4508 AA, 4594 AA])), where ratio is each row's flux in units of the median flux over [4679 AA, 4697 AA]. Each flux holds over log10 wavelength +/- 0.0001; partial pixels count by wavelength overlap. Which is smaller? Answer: 0.88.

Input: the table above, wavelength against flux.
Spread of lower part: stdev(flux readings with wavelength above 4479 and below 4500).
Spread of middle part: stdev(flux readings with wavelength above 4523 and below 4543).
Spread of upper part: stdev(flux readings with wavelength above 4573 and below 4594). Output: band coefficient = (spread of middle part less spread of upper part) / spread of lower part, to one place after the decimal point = -0.7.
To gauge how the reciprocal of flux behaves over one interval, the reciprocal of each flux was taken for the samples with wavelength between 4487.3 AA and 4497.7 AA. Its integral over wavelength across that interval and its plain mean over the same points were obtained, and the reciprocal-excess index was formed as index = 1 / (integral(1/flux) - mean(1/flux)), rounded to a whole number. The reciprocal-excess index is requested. 30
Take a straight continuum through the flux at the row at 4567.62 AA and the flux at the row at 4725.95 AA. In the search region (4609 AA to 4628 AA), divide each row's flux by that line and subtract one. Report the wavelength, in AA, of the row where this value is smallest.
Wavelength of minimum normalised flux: 4620.51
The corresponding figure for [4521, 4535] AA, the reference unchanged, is 4534.08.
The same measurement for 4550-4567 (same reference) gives 4559.21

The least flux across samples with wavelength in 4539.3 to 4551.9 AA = 254.3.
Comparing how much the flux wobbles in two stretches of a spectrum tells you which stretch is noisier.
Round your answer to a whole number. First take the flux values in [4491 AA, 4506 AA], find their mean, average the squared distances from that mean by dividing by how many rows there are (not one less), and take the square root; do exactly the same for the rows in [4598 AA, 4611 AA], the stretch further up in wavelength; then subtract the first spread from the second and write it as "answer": -5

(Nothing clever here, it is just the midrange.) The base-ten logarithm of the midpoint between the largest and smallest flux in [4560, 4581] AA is 2.51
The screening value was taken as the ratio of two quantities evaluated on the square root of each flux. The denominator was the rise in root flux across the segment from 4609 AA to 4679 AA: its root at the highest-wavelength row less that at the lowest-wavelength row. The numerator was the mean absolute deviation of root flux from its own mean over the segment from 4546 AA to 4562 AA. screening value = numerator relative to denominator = -0.42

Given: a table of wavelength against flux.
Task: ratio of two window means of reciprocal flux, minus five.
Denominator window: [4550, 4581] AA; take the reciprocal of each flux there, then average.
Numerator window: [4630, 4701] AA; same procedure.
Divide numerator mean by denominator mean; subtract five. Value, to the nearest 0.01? -3.99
